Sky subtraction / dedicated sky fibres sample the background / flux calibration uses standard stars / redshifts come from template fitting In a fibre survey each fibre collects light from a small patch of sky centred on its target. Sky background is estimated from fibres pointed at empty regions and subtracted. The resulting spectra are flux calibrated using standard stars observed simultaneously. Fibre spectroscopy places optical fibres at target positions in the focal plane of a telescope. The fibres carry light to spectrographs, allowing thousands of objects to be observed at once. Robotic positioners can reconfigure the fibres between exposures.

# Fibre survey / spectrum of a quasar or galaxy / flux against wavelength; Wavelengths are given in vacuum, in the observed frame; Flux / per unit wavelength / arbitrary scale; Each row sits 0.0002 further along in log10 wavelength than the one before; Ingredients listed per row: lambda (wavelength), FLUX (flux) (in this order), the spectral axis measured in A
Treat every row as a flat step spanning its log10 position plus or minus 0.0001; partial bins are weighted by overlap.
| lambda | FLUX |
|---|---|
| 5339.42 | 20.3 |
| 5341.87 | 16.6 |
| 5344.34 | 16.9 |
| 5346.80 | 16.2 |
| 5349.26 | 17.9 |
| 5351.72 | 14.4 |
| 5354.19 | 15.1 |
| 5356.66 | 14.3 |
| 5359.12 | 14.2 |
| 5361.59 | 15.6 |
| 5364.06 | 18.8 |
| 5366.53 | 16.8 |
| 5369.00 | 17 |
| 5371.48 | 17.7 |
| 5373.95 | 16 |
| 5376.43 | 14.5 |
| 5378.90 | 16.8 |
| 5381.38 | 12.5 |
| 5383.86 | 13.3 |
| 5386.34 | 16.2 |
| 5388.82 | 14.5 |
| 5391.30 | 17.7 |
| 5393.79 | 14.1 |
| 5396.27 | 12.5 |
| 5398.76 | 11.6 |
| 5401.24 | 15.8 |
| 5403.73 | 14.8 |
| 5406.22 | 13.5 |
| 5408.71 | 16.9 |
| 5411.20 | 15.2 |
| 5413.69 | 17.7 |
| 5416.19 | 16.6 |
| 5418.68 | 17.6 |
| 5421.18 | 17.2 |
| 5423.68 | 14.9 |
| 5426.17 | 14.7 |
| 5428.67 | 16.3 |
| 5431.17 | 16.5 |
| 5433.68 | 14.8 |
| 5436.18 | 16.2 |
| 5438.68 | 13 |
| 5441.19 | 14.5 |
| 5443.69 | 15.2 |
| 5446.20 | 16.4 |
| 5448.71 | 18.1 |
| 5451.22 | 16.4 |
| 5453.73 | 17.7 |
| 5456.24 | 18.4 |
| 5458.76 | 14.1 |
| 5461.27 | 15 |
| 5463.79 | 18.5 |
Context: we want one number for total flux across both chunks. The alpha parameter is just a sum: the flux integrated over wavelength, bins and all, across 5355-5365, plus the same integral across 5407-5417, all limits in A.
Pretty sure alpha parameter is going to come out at 321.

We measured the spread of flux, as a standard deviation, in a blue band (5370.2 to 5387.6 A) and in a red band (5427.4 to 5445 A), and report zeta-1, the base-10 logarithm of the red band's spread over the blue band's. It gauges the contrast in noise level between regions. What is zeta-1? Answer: -0.18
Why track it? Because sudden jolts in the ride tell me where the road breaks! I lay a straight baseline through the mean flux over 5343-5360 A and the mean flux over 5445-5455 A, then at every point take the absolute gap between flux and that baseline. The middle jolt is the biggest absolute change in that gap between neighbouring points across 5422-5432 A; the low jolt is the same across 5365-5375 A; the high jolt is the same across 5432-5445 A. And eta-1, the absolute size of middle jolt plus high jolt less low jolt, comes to 3.1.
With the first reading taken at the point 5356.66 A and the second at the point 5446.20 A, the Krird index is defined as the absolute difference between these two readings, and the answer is 2.1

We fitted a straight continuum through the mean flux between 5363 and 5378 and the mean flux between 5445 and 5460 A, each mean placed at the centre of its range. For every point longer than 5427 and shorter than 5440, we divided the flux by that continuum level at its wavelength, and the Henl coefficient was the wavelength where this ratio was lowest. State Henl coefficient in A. 5438.68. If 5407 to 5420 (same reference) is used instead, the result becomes 5411.20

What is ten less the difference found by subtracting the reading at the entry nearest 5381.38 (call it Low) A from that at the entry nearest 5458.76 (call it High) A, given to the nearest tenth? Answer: 8.4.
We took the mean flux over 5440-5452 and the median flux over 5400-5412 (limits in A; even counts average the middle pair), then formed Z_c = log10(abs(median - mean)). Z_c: -0.04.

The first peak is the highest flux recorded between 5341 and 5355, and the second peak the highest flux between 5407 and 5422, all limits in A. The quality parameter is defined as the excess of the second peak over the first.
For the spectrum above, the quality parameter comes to -0.20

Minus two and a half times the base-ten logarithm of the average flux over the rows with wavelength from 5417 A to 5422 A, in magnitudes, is -3.10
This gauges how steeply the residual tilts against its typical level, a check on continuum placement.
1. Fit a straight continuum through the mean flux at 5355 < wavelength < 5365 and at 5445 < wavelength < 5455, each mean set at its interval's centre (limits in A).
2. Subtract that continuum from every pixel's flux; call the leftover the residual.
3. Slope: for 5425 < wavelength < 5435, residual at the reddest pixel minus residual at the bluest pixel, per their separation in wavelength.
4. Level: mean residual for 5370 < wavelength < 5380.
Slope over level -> -0.01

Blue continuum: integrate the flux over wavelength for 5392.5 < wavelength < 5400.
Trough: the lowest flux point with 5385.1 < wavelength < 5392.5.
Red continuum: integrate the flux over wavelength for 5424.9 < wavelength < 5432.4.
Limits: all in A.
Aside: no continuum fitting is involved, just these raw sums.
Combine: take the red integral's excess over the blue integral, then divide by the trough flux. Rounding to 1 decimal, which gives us 1.6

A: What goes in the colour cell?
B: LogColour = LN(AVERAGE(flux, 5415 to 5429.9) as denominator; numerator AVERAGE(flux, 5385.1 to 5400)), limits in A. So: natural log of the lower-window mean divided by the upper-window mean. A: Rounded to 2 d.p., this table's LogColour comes -0.12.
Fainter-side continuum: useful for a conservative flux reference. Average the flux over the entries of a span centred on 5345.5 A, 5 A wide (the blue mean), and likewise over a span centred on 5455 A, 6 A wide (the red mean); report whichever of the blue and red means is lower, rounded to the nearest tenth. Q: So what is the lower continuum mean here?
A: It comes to 16.5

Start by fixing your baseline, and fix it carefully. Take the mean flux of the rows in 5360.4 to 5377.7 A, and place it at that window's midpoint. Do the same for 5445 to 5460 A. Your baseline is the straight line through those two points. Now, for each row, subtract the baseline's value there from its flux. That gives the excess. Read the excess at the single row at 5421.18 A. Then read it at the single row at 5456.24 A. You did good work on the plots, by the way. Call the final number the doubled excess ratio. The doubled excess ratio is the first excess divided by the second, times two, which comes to 0.6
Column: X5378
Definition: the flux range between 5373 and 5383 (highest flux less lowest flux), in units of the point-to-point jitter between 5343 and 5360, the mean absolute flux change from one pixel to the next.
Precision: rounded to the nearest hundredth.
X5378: 3.44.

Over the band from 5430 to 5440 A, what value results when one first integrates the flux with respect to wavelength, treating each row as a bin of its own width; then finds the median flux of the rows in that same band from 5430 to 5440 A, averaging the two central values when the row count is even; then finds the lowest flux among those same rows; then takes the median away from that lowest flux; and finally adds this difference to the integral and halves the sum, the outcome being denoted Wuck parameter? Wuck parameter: 74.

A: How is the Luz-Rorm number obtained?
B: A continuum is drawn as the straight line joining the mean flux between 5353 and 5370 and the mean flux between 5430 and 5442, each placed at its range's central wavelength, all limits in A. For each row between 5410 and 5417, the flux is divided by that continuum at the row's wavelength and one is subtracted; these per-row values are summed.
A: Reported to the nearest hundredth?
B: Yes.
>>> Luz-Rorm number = 0.24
